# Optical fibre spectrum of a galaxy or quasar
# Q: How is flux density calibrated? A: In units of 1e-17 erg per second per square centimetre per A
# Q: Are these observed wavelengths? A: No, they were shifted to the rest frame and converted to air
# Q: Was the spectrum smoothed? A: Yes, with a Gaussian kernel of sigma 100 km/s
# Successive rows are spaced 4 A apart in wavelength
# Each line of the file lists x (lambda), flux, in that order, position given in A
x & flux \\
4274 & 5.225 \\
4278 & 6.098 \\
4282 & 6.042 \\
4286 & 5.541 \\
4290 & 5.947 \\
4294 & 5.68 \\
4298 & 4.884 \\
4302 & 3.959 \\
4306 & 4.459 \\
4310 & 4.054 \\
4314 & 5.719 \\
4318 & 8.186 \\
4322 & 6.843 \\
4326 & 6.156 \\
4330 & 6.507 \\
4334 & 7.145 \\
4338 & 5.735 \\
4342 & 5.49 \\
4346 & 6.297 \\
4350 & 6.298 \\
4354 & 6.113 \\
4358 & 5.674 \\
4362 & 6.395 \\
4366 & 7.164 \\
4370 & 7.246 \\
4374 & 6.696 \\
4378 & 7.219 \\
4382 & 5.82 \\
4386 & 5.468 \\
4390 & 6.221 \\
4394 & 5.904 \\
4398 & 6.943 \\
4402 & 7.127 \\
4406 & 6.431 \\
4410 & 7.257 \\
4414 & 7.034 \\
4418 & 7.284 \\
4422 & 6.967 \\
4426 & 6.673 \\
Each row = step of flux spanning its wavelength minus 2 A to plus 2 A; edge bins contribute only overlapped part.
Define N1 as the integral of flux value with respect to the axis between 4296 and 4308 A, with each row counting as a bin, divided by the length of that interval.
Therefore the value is 4.4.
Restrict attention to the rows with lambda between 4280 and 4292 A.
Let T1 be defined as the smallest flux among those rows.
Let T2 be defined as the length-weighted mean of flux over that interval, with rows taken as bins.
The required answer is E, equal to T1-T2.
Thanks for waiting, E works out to -0.30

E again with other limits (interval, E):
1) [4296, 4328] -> -1.57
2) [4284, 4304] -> -1.24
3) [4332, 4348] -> -0.68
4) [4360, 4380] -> -0.55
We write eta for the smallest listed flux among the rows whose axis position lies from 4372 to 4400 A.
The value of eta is 5.468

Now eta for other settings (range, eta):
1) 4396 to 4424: 6.431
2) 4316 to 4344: 5.49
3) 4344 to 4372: 5.674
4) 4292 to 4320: 3.959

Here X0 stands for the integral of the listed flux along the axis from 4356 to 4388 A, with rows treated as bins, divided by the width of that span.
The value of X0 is 6.5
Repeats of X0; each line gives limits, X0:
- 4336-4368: 6.1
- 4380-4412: 6.4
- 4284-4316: 5.0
